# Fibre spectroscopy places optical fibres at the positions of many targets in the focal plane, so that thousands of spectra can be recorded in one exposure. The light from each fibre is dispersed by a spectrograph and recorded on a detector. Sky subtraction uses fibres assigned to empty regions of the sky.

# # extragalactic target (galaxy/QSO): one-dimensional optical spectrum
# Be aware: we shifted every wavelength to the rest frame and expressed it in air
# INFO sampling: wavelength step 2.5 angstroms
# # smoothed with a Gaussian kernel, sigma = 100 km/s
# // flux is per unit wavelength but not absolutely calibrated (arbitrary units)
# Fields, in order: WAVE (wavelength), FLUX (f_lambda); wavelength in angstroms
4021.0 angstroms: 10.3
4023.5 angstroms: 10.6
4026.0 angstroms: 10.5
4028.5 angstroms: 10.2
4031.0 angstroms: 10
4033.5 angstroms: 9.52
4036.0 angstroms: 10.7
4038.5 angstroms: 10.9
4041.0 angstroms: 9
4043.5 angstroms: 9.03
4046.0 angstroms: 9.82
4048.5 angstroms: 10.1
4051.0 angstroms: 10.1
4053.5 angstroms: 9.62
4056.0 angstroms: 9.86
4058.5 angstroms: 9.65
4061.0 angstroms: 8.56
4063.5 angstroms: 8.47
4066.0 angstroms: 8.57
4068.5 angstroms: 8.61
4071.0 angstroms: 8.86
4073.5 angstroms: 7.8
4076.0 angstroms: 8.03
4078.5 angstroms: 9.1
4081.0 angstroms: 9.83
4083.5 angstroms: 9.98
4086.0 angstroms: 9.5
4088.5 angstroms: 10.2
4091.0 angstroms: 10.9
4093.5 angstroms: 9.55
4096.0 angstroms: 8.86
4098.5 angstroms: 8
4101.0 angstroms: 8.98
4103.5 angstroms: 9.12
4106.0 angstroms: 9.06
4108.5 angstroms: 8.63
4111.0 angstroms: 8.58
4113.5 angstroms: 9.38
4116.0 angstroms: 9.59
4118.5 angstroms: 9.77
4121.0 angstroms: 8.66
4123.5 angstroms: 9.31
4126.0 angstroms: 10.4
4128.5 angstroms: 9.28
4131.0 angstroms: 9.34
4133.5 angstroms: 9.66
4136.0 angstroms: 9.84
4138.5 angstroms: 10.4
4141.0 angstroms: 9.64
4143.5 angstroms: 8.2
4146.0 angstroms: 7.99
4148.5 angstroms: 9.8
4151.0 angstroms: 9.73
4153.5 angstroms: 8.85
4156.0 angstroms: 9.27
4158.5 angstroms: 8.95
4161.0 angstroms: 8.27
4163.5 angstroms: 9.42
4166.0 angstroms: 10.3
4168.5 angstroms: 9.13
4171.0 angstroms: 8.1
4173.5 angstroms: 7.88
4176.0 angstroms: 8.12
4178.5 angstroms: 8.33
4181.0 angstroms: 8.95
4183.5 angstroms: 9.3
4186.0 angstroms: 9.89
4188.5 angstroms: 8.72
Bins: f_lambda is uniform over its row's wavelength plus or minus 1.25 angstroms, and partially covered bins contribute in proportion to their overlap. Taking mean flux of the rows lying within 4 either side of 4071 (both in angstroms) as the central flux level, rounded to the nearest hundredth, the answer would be 8.42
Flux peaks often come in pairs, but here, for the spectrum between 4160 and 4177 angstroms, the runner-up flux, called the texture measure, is 9.42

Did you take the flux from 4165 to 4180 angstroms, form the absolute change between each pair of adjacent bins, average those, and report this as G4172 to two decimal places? 0.57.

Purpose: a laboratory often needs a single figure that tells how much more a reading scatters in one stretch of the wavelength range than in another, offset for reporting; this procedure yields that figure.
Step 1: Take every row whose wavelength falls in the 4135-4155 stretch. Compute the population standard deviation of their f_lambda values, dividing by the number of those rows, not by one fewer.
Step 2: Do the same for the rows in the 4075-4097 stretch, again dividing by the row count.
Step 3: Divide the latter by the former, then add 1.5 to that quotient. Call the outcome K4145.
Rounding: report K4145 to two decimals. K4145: 2.47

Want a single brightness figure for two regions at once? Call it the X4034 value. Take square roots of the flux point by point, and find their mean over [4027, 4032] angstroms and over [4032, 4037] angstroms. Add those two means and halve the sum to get 3.18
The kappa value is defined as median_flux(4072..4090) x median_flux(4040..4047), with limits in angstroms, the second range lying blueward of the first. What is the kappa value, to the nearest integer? 86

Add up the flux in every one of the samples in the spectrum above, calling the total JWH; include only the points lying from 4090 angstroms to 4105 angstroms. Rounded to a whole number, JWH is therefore 55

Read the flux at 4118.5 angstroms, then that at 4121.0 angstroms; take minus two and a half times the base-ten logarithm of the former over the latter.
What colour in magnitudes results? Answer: -0.13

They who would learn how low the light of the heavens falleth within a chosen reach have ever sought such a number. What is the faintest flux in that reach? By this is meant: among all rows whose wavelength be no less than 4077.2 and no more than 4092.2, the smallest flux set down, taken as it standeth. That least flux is 9.1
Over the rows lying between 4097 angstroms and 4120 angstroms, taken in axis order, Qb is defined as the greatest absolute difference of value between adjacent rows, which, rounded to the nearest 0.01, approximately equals 0.98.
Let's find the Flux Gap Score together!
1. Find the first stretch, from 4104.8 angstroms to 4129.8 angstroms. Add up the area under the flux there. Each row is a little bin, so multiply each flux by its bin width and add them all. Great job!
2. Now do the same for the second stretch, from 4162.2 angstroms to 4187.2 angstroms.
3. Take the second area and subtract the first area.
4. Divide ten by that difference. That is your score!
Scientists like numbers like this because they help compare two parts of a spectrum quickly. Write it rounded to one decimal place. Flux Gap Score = -1.2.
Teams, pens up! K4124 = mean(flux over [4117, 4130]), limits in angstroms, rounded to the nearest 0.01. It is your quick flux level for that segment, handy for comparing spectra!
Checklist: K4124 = 9.48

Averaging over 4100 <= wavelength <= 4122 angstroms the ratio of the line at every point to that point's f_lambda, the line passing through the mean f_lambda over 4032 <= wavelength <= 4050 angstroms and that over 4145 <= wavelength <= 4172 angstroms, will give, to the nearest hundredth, 1.04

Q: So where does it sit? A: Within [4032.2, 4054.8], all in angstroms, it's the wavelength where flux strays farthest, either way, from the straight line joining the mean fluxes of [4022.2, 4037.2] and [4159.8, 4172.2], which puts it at 4041.0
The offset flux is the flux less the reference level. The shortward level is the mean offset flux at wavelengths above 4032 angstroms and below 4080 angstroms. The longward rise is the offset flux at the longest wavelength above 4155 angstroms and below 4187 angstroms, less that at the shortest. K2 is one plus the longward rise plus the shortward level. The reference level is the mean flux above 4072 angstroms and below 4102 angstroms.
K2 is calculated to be 1.7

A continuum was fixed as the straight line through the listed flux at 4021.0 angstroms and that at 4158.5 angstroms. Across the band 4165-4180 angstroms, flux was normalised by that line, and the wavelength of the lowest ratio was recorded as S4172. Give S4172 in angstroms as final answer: 4173.5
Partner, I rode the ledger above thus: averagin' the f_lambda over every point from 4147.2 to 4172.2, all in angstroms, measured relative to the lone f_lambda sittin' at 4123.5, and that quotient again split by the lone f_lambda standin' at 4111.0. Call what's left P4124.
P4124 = 0.115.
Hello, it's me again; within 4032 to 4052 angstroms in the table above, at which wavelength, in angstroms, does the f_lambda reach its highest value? 4038.5 angstroms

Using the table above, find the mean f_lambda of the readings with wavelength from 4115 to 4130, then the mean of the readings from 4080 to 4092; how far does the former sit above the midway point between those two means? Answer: -0.3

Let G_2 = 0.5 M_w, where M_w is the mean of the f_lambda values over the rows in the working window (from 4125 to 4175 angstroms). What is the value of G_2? 4.61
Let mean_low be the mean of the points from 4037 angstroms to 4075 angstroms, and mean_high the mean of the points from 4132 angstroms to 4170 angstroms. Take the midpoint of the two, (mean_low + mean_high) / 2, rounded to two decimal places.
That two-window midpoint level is 9.28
